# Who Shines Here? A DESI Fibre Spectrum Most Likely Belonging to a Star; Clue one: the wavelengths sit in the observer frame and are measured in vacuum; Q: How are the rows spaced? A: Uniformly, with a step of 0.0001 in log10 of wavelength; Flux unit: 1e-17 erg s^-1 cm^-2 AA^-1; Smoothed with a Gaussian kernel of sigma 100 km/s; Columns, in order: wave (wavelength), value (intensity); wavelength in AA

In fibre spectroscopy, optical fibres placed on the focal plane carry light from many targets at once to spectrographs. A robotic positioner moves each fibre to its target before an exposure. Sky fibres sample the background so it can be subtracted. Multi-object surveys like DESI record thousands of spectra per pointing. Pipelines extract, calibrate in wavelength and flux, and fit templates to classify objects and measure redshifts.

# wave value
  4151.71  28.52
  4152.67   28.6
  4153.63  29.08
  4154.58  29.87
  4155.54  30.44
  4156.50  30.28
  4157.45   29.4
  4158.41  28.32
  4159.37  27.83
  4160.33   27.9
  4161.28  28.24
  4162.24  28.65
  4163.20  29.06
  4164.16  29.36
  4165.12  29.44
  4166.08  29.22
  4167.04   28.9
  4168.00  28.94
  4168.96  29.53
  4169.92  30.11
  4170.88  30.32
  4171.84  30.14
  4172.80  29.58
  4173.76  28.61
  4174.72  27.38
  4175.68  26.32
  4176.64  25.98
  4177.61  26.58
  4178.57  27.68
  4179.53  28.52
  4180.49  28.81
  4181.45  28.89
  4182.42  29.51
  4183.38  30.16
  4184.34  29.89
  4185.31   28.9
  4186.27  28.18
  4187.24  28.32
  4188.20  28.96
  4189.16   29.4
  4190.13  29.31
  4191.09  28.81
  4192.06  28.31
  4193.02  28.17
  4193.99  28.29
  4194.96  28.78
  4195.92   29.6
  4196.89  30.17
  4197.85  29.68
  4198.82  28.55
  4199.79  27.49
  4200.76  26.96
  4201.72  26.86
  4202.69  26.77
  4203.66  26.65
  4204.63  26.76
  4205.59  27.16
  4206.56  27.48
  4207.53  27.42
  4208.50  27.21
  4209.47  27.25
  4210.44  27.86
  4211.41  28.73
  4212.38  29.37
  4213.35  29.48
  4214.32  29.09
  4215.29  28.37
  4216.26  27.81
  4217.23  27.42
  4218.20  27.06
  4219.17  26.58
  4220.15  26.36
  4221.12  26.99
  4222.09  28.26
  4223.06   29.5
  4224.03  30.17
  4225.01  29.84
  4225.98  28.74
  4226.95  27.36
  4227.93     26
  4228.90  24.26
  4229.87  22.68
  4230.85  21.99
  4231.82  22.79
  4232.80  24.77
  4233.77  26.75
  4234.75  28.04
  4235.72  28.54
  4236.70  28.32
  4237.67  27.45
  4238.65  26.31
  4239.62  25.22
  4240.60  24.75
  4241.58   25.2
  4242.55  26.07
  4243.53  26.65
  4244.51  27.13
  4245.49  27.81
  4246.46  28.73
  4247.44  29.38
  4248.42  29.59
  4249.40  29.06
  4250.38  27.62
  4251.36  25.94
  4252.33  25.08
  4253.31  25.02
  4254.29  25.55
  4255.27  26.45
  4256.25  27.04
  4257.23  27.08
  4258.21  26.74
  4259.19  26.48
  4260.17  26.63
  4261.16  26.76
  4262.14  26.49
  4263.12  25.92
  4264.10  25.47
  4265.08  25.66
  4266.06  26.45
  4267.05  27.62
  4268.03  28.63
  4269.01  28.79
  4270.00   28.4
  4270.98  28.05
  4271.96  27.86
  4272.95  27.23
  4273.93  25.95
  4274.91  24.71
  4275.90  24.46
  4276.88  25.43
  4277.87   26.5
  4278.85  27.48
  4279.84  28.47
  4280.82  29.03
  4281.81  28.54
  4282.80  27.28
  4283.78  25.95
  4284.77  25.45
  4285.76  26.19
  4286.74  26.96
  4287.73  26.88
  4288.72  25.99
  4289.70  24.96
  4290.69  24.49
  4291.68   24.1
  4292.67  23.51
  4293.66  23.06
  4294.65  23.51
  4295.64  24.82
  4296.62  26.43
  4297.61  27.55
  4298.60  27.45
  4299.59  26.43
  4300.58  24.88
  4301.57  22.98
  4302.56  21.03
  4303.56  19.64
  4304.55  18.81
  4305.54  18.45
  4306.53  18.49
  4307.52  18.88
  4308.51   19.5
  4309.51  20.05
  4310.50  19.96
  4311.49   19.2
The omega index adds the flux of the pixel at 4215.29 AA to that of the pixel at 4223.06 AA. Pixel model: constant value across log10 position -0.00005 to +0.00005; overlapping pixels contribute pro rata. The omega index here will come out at 57.9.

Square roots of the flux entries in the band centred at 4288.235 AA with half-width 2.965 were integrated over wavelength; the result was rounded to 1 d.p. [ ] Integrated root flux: 30.2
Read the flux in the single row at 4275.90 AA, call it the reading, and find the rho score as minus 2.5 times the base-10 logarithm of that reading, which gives -3.47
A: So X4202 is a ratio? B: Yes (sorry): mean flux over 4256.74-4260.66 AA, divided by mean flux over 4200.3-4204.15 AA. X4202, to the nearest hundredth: 1.00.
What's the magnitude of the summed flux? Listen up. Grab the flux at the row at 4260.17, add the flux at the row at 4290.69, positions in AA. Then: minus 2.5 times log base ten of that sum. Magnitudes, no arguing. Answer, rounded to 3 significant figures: -4.27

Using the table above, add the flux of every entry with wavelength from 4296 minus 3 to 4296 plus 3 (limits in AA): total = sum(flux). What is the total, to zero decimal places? 153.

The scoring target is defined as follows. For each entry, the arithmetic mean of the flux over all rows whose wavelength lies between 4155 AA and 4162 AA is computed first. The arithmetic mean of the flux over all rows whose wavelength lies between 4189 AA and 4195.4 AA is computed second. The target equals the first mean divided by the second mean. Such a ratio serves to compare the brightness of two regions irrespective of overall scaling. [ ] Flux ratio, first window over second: 1.01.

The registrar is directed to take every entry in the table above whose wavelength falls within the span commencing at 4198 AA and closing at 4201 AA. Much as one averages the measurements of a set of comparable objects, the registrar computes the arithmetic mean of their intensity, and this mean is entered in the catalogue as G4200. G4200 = 28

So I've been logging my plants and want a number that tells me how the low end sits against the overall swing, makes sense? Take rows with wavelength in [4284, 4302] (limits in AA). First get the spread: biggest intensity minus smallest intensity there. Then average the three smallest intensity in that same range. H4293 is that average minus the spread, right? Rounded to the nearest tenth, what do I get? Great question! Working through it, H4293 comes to 18.6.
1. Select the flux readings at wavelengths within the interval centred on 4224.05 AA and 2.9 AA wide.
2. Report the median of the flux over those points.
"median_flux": 29.8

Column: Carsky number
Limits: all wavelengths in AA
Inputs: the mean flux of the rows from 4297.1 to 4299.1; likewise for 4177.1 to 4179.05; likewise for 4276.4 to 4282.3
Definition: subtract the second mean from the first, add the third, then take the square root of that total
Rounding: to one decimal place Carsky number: 5.3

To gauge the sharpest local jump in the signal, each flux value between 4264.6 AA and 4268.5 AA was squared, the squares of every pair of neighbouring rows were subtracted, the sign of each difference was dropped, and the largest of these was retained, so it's 63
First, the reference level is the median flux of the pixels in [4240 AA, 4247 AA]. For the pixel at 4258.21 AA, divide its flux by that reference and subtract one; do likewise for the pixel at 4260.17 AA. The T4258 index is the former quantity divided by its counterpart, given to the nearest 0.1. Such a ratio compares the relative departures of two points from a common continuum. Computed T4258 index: -4.5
